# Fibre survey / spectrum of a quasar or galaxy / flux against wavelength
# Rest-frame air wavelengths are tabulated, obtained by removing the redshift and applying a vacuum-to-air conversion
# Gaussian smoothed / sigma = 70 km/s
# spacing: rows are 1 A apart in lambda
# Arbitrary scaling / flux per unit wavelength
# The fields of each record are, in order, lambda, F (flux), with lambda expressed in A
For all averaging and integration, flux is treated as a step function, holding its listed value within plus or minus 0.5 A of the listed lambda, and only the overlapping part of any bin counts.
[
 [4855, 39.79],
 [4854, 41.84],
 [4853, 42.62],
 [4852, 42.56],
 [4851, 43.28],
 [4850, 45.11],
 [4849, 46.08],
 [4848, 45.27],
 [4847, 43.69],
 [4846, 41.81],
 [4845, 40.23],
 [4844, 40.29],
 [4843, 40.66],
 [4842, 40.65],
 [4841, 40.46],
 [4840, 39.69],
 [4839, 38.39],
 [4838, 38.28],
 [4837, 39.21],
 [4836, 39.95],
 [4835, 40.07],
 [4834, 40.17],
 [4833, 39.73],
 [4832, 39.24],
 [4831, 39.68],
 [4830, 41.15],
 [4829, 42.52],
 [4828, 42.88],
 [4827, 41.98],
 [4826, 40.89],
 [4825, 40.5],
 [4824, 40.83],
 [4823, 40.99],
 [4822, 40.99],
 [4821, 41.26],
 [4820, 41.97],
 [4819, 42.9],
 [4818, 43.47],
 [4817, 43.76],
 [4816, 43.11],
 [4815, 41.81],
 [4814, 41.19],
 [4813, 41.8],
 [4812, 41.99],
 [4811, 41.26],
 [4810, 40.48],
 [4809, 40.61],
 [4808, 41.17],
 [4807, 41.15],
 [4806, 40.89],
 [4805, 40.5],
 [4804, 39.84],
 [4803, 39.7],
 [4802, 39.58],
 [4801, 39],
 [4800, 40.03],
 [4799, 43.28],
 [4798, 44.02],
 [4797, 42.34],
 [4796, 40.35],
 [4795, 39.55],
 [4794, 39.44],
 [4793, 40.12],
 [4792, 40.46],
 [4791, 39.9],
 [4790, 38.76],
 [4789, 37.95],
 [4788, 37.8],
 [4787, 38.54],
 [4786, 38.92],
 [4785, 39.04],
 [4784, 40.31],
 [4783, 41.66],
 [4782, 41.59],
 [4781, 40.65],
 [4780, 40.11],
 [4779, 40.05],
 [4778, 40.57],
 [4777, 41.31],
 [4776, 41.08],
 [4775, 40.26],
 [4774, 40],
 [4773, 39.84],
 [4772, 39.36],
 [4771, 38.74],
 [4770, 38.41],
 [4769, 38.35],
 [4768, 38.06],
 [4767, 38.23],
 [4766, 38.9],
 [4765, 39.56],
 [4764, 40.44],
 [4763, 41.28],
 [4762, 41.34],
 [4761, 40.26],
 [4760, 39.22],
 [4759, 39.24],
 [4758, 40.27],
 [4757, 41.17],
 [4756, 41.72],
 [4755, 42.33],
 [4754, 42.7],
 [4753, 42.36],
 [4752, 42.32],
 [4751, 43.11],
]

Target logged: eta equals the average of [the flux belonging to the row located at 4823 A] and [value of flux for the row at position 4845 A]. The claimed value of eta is 40.6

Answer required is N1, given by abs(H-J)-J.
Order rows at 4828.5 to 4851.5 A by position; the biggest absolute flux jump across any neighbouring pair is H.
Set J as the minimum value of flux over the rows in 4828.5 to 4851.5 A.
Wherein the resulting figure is -1.88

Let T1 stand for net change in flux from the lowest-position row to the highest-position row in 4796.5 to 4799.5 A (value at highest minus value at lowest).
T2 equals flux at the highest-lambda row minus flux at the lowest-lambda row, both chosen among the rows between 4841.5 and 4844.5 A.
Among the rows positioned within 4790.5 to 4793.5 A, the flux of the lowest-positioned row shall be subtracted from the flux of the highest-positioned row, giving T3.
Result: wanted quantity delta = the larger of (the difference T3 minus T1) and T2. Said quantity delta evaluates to -0.4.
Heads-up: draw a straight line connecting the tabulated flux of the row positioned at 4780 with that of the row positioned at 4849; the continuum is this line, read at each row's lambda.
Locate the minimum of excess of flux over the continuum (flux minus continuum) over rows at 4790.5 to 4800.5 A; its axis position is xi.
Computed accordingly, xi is 4794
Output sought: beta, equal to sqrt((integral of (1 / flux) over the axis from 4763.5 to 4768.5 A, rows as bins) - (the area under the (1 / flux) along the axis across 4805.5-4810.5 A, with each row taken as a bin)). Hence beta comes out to 0.076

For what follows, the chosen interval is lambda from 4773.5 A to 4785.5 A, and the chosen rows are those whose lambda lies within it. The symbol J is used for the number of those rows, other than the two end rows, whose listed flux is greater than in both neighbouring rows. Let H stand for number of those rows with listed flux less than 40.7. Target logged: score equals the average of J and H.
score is 5.0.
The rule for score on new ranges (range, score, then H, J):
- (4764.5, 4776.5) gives 5.5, 11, 0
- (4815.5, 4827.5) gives 1.0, 1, 1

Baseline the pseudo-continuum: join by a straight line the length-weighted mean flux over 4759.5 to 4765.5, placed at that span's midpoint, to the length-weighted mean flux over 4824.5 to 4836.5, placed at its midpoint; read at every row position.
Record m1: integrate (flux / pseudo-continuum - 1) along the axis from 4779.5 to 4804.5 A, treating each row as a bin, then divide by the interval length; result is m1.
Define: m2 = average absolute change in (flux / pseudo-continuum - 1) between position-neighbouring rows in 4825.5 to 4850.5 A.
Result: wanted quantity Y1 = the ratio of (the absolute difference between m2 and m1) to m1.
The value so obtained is -2.9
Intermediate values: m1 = -0.010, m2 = 0.018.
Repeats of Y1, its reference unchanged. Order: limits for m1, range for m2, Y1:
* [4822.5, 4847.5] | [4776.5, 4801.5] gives -5.2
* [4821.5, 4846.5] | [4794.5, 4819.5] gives -3.5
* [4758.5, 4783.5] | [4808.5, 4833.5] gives -2.3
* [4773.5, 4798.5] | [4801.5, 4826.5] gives -2.5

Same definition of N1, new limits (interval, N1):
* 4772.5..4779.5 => -0.82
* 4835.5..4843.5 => -1.30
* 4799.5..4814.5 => -1.03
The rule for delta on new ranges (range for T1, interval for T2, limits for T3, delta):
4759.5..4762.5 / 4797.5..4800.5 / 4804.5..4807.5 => -1.5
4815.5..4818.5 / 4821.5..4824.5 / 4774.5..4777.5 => 0.7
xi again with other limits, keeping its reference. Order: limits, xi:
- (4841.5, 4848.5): 4845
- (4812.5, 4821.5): 4821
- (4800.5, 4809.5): 4801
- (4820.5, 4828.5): 4825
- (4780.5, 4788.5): 4788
